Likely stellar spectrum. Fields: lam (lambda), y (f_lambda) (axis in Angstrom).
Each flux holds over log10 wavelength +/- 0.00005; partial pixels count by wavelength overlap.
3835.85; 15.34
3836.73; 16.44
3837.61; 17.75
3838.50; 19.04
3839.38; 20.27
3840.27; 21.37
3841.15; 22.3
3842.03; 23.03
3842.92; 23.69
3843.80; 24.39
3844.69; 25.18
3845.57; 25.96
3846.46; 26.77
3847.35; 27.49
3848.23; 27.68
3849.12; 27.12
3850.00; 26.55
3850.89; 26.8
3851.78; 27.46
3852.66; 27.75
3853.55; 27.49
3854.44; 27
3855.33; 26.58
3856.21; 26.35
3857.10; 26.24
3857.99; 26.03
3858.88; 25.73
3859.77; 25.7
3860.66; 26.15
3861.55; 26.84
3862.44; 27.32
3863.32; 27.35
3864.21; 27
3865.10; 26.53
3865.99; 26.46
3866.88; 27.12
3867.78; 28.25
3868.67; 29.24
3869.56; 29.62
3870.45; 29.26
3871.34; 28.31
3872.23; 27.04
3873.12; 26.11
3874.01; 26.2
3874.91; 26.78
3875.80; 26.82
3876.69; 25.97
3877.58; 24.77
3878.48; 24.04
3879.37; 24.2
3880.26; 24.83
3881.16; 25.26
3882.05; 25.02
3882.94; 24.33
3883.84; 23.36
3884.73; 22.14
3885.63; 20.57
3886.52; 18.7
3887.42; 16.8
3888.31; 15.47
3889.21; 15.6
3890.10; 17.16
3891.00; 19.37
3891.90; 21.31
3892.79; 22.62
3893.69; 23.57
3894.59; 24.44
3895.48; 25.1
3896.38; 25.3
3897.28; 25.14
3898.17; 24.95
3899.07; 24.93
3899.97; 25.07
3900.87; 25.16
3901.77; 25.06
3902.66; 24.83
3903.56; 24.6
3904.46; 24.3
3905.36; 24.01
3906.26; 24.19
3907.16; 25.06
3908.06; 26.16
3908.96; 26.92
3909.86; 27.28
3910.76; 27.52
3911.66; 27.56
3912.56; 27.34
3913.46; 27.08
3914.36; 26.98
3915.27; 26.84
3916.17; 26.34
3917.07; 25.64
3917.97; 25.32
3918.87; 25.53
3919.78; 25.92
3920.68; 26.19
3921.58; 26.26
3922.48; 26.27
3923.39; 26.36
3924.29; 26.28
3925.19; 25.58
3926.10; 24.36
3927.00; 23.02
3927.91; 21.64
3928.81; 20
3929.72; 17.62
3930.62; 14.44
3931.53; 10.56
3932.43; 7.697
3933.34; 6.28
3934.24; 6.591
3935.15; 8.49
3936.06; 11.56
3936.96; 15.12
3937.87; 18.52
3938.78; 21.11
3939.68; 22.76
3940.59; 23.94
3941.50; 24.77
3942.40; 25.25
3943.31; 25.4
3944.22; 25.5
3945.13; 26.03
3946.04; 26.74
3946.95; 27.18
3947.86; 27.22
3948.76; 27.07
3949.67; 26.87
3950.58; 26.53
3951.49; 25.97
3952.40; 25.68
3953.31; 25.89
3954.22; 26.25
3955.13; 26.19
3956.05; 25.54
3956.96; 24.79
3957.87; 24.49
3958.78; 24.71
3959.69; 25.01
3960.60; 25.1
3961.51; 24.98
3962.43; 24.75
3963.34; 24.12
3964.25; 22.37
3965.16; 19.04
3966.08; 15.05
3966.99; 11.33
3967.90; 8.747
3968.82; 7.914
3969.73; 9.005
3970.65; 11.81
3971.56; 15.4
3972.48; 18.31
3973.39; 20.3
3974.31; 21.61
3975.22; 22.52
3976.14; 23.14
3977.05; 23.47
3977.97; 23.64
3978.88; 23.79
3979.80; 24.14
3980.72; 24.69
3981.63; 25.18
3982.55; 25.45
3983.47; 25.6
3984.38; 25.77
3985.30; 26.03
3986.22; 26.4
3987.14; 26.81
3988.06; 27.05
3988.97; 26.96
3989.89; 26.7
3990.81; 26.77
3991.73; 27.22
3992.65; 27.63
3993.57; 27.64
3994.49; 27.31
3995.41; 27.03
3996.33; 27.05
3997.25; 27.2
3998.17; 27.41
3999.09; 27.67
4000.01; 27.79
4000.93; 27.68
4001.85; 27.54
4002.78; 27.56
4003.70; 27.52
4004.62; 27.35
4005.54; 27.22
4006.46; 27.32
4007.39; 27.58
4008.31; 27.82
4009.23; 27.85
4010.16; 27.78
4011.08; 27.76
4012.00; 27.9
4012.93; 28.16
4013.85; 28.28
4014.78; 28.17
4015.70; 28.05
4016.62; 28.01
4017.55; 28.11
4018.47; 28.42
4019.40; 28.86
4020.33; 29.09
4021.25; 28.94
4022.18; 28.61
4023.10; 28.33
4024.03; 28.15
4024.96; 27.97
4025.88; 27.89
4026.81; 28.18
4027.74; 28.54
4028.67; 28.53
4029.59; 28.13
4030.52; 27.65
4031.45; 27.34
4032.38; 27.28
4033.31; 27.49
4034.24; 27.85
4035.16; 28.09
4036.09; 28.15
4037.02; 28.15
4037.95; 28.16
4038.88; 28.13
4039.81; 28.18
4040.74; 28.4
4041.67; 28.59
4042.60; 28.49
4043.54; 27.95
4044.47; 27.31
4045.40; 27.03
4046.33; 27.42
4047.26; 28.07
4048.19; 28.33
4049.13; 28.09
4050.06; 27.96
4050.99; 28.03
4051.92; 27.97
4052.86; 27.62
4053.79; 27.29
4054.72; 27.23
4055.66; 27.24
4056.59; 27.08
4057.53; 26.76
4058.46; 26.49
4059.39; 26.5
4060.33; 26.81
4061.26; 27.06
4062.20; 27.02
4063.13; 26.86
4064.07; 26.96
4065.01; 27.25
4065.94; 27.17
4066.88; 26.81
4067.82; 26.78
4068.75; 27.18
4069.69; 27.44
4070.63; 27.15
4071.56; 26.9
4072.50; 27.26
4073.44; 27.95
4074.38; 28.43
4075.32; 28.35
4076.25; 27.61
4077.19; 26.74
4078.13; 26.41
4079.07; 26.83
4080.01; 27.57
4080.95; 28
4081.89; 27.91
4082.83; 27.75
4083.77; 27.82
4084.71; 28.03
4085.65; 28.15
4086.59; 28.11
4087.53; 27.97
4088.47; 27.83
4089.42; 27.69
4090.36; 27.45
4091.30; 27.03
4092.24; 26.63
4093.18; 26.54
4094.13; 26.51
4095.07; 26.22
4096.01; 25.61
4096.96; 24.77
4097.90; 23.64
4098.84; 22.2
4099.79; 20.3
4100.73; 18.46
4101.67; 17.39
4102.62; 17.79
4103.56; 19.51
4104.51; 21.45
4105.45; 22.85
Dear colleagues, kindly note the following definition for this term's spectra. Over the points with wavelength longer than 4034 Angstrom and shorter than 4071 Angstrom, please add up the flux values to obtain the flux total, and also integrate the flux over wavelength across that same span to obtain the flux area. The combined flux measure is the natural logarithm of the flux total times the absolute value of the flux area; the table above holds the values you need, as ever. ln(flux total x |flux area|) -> 13.9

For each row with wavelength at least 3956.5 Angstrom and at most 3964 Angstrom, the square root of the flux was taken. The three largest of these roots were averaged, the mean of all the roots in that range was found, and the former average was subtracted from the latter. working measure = -0.03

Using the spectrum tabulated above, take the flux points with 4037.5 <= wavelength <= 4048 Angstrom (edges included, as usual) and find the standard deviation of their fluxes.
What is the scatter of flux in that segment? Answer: 0.5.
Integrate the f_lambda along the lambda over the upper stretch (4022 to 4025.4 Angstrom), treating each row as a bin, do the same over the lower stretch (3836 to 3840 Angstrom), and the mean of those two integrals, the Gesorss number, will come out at 85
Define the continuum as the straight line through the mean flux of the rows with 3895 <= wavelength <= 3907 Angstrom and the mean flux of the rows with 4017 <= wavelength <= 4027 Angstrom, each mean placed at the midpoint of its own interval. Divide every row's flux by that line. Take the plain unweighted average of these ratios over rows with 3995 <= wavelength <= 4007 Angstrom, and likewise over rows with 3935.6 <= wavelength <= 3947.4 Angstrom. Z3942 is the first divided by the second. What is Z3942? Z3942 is 1.14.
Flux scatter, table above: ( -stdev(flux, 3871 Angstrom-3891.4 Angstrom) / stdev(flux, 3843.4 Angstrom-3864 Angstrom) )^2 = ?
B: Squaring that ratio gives 21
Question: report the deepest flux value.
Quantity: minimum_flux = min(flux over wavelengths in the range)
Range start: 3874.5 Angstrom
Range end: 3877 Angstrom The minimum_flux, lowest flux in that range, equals 25.97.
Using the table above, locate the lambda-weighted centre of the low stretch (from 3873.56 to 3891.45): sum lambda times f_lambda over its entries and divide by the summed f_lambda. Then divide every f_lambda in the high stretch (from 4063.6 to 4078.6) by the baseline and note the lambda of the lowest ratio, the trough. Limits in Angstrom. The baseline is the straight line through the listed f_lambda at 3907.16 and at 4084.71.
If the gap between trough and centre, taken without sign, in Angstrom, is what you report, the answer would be 196.4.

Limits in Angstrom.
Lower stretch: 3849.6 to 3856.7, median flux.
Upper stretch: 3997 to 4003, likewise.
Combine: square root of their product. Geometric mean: 27.2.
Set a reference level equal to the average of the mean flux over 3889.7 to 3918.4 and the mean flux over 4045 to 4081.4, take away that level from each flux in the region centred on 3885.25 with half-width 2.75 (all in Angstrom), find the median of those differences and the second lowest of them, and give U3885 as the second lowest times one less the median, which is -43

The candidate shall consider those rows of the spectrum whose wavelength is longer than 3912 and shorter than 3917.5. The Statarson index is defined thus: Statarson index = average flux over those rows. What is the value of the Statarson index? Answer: 26.7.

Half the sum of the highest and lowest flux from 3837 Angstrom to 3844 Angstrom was 21.1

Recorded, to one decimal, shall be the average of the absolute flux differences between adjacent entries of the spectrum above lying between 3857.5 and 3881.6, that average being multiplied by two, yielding 1.1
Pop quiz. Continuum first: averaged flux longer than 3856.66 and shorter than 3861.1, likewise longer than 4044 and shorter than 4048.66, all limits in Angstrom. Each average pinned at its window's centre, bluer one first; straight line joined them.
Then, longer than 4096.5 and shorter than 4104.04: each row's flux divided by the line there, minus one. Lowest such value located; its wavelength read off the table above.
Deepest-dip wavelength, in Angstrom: 4101.67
